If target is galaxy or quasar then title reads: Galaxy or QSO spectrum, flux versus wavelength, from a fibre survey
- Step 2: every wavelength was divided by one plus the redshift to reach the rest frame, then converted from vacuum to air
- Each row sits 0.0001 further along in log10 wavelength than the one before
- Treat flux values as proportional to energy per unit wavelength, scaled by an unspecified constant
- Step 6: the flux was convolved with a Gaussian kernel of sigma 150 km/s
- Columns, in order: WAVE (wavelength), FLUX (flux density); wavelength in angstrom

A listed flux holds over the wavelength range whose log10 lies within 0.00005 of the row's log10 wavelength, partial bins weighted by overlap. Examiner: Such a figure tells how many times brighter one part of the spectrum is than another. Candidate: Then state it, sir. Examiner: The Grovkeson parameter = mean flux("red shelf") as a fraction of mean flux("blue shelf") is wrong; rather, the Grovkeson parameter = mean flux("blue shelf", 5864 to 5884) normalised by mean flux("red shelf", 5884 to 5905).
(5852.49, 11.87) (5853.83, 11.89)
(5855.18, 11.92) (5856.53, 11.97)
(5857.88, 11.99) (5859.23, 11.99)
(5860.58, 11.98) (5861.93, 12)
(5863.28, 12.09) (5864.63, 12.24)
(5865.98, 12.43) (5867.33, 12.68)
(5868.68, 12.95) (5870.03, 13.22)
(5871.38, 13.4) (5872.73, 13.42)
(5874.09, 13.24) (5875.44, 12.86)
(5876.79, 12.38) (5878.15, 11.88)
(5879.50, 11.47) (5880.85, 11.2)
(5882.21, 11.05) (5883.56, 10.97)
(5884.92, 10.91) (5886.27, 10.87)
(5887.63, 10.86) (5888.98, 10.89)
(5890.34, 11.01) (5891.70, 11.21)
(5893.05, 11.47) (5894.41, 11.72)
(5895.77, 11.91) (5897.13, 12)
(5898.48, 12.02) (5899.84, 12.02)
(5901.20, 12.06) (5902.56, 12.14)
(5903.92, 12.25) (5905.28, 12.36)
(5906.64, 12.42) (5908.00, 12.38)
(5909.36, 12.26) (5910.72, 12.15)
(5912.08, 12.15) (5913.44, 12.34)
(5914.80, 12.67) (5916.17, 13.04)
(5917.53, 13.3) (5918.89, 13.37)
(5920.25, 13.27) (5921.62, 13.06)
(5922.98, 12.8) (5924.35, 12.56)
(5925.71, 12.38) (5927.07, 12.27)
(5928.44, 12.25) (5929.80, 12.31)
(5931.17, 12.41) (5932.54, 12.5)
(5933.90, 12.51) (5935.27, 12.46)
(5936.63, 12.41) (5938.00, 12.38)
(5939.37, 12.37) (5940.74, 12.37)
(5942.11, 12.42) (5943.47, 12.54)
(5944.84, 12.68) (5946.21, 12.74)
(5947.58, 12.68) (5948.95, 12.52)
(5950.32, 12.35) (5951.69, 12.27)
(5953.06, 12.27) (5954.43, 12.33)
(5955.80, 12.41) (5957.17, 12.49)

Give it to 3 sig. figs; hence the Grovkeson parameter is 1.07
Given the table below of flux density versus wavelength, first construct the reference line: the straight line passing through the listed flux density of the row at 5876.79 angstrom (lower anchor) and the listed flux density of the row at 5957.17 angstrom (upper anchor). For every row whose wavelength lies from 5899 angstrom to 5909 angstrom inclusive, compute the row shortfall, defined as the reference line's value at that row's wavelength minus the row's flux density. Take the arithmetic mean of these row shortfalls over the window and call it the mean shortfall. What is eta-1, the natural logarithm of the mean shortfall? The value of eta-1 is -1.7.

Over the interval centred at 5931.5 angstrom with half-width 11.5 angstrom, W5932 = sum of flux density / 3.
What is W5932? 70.9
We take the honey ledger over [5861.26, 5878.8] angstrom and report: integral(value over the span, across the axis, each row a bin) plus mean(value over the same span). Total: 235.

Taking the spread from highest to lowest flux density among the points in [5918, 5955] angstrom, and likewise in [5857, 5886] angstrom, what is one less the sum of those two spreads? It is -2.6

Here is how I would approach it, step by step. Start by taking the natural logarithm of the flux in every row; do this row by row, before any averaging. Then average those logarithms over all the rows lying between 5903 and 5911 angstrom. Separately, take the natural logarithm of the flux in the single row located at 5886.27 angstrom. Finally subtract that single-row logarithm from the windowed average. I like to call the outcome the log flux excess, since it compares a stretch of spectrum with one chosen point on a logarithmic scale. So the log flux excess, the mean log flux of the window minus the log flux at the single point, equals 0.124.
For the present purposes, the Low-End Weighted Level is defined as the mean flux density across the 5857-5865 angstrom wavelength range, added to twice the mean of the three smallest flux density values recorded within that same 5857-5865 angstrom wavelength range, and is 36.0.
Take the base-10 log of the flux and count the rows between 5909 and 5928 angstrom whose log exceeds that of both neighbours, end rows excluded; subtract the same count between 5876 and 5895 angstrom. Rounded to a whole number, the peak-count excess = 1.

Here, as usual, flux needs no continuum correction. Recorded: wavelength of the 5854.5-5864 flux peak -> 5863.28 angstrom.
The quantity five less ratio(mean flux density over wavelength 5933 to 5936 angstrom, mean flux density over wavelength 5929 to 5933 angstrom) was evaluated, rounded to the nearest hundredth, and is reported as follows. 3.99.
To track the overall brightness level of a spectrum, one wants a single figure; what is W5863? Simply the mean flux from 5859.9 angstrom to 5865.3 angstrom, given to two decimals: 12.08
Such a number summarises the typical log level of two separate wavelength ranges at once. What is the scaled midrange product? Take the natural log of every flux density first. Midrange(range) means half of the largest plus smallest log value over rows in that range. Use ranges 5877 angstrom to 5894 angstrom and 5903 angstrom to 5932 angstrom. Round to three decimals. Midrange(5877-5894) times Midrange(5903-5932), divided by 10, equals 0.618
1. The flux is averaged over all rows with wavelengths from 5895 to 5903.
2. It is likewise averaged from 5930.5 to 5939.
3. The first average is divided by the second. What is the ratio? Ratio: 0.97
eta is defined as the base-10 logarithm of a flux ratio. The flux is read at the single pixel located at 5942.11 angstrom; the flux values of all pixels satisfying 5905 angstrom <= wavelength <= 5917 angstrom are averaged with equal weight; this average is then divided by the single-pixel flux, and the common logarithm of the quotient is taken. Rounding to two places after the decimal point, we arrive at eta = 0.00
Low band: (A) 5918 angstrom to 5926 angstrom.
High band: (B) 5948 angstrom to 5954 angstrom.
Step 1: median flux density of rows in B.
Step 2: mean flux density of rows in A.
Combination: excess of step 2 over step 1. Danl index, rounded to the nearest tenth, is 0.6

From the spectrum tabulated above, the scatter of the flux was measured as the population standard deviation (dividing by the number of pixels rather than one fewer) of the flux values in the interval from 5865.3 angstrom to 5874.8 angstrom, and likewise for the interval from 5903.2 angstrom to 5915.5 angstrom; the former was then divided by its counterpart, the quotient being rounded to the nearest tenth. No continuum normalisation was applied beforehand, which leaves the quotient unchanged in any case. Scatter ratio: 2.3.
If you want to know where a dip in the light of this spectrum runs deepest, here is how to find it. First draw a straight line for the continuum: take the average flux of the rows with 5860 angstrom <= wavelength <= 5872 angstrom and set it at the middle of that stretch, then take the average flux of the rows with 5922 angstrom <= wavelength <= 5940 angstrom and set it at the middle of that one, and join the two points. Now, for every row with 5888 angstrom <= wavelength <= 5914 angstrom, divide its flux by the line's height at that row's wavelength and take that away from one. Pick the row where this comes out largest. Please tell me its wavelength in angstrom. 5888.98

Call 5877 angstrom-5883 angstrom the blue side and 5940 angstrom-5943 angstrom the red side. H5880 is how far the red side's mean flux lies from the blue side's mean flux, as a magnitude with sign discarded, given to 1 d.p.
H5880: 1.0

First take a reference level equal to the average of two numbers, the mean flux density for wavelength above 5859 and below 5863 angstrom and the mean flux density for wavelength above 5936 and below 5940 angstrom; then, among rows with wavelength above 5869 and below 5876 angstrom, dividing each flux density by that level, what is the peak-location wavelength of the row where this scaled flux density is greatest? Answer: 5872.73 angstrom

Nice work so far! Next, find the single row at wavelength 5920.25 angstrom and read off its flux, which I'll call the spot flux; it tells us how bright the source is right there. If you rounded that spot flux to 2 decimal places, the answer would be 13.27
